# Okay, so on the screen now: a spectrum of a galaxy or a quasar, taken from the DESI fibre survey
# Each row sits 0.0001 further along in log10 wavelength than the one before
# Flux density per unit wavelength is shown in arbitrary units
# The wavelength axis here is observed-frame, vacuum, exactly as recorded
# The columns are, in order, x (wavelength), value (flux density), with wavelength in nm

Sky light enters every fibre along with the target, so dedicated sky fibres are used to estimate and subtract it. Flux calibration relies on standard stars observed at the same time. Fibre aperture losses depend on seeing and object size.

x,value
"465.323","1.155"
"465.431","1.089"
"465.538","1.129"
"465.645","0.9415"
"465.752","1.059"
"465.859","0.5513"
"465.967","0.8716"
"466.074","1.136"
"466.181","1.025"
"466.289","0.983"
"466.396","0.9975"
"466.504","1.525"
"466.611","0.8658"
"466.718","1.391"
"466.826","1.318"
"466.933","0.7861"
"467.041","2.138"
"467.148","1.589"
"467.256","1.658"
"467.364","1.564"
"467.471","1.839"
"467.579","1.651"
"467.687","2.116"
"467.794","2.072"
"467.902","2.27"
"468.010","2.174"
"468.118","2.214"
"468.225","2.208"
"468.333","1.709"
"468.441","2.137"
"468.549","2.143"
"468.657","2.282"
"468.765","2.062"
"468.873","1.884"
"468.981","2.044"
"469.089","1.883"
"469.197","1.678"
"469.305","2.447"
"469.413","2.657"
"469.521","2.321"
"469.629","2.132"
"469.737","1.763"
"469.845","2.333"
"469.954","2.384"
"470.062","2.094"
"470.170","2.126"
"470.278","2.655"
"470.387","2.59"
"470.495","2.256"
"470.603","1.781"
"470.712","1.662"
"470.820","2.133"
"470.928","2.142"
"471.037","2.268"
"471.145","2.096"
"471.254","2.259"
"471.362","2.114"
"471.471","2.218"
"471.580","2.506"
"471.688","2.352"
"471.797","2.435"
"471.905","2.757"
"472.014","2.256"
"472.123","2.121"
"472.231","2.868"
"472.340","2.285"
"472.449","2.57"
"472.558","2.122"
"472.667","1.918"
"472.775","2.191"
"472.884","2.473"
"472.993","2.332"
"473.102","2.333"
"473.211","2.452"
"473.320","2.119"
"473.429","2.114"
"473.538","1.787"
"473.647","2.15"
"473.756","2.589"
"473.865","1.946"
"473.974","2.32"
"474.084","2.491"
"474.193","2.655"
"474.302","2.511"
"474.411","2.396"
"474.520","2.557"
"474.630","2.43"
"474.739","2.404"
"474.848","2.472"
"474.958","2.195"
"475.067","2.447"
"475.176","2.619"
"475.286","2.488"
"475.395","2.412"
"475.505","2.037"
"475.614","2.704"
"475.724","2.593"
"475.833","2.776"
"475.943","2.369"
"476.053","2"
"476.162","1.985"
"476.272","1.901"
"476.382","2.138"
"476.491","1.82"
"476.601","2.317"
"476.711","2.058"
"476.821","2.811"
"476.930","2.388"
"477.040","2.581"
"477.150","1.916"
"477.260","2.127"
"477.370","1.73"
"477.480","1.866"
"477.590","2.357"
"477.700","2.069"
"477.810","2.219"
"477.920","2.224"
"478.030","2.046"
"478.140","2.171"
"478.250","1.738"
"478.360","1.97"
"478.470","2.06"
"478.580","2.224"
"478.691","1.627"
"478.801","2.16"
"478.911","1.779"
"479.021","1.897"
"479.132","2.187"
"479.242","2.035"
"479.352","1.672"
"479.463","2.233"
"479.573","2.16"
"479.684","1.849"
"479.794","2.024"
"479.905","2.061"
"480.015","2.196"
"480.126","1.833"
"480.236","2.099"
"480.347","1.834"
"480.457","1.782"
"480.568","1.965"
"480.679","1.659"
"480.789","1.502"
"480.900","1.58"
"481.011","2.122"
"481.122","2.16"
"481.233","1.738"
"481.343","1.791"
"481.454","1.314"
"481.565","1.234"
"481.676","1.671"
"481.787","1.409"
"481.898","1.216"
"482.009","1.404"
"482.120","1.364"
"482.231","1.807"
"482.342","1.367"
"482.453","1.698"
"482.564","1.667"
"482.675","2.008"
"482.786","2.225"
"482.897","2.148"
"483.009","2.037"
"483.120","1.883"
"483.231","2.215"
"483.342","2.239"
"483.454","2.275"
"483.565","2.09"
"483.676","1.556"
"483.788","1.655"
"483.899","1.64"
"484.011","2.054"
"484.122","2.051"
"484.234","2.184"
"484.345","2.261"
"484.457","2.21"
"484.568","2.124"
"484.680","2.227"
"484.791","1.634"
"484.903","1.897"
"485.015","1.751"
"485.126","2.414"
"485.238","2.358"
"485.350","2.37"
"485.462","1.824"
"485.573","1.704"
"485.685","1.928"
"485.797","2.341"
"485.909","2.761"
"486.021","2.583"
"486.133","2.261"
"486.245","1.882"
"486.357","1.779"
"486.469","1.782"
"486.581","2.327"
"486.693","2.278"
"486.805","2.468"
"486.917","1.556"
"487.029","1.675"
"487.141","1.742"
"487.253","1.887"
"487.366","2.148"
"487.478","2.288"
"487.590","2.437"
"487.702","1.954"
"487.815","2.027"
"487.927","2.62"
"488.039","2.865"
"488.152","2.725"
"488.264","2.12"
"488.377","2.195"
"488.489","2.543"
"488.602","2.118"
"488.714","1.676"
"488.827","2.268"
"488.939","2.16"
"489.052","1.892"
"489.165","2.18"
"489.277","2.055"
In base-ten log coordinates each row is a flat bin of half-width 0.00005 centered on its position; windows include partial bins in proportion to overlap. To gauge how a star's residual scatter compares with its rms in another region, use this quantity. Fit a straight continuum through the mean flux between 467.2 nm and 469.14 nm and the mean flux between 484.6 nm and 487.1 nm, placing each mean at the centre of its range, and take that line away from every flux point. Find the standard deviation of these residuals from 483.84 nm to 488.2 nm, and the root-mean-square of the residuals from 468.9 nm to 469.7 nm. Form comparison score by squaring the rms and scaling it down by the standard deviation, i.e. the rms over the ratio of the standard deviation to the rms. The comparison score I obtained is 0.37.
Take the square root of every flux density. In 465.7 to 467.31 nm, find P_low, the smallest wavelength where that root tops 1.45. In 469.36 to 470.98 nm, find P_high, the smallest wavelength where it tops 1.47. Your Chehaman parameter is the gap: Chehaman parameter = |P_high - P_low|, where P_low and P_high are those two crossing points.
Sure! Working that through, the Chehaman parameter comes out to 2.37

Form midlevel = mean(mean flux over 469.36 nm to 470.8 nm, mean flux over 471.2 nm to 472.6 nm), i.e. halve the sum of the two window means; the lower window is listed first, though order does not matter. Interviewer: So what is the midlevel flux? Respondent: 2.29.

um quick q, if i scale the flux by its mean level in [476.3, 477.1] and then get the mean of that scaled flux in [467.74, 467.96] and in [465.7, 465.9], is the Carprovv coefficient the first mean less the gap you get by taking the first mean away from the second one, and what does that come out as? 1.54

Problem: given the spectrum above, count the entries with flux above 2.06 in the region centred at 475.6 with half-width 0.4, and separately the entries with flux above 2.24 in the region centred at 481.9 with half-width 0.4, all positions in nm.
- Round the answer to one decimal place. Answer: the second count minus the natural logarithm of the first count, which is -1.8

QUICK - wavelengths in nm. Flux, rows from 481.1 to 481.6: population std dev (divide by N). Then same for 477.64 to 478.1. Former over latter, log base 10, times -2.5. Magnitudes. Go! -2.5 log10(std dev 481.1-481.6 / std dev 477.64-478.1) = -1.53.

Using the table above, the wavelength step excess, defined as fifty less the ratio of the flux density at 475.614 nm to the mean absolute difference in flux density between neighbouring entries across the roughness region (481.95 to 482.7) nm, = 40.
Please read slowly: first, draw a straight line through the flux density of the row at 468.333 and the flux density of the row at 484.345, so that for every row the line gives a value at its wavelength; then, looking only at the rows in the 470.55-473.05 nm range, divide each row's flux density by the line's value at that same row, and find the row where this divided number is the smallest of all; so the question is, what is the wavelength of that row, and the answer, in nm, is 470.712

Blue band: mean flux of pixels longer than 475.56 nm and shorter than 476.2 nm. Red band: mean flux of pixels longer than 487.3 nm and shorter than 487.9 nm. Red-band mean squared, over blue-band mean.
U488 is 2.0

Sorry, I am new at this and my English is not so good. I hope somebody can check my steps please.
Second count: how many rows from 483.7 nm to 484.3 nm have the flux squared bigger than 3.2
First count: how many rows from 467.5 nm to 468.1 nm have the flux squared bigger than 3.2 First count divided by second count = 1.3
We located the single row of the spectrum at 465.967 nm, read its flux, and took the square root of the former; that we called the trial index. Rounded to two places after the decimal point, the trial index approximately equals 0.93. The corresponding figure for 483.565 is 1.45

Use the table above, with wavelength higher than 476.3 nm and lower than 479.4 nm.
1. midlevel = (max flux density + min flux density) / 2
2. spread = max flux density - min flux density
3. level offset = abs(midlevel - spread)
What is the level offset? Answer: 1.0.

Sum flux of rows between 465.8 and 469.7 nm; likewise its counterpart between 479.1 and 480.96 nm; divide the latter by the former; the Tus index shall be 0.52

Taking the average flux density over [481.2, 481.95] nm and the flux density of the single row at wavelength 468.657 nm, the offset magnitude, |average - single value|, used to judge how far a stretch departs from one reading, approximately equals 0.8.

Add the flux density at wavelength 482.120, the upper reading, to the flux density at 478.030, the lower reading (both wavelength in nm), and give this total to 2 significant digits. 3.4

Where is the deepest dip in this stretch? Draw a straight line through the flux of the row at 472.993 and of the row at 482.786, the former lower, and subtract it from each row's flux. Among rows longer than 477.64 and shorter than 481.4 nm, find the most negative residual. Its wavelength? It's 480.789 nm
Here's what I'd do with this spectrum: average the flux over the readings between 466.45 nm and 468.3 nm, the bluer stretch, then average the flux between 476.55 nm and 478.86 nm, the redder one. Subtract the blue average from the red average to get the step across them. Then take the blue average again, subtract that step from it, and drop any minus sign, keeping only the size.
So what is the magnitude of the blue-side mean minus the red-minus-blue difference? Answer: 1.33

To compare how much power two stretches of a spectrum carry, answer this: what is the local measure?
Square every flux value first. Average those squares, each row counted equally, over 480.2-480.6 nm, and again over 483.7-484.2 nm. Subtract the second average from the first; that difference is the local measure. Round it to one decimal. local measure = 0.2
